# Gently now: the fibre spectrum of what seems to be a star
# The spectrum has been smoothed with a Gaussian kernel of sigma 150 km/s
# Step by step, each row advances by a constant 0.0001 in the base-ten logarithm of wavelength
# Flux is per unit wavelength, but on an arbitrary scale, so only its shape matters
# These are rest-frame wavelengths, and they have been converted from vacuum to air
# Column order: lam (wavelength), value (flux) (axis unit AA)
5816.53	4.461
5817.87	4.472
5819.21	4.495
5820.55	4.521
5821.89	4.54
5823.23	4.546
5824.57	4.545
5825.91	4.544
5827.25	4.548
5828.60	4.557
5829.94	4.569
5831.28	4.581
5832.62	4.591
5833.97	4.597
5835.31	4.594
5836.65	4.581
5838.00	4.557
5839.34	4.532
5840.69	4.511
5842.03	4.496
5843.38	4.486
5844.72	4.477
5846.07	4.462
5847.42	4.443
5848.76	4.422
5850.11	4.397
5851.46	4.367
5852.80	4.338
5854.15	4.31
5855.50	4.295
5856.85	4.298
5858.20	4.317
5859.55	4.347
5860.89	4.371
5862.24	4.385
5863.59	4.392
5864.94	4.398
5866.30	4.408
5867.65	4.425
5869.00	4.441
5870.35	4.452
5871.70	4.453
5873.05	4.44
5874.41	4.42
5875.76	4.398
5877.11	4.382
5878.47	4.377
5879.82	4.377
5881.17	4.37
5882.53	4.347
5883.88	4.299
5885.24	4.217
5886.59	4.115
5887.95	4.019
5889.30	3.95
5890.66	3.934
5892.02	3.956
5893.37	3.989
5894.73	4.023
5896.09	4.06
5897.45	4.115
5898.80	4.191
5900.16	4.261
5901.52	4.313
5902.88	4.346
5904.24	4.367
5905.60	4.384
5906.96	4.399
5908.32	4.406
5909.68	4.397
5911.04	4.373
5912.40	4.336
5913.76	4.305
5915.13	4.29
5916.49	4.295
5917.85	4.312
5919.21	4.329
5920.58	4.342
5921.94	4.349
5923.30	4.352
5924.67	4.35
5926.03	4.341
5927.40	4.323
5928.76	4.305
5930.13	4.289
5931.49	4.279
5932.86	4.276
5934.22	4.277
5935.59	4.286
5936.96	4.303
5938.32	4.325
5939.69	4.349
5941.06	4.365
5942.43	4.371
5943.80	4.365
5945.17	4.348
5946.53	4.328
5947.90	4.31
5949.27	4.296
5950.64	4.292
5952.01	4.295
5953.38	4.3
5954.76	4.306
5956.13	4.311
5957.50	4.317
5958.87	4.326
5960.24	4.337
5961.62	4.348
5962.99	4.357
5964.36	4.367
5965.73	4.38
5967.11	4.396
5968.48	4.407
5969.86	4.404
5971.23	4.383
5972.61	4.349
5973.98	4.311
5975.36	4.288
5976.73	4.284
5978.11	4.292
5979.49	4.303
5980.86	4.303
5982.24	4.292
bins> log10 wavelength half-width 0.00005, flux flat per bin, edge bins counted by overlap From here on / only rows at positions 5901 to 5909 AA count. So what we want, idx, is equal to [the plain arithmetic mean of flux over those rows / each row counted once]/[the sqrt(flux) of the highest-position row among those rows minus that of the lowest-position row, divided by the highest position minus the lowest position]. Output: 1334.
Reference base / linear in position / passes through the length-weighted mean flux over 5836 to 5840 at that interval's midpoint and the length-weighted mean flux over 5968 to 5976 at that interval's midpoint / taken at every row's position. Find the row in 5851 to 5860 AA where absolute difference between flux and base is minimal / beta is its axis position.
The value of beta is 5851.46 AA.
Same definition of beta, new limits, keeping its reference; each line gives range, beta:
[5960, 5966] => 5964.36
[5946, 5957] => 5946.53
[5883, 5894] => 5883.88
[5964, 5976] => 5964.36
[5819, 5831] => 5829.94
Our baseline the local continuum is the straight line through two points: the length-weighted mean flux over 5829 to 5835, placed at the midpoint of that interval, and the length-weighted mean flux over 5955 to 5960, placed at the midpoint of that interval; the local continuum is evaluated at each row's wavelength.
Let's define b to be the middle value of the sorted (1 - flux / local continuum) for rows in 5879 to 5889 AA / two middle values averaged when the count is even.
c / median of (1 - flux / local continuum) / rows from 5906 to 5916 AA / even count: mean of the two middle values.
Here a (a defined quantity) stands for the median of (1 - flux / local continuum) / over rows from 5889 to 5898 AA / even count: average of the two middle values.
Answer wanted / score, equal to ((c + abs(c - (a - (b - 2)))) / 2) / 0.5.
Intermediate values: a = 0.105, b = 0.040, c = 0.011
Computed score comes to 2.07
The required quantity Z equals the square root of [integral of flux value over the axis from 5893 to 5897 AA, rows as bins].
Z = 4.012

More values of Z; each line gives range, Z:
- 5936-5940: 4.158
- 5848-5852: 4.194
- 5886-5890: 4.012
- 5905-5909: 4.194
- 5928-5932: 4.147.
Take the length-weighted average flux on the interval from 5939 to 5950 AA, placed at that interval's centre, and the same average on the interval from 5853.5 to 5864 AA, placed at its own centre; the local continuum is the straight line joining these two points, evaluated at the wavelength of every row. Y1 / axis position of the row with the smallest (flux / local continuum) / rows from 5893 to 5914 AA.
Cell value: 5893.37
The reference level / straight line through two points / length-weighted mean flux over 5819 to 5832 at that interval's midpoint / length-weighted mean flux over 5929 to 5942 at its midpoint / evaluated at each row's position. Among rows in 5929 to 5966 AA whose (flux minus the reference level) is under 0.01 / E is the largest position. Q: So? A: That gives 5936.96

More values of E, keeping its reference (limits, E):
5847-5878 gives 5877.11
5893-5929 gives 5928.76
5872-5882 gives 5881.17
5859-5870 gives 5869.00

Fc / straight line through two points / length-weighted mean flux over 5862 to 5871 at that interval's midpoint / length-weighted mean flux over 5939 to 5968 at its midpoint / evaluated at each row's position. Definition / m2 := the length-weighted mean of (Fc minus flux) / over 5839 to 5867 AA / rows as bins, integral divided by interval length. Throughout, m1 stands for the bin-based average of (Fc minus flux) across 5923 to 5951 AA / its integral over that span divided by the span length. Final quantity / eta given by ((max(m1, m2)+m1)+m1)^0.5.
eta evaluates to 0.30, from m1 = 0.03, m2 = 0.024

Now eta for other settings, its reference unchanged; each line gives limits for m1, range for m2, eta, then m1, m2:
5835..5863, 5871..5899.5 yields 0.44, 0.00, 0.186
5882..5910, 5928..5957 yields 0.77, 0.20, 0.033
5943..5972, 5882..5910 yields 0.42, -0.01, 0.196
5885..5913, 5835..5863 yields 0.75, 0.19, 0.003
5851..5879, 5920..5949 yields 0.31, 0.03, 0.028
